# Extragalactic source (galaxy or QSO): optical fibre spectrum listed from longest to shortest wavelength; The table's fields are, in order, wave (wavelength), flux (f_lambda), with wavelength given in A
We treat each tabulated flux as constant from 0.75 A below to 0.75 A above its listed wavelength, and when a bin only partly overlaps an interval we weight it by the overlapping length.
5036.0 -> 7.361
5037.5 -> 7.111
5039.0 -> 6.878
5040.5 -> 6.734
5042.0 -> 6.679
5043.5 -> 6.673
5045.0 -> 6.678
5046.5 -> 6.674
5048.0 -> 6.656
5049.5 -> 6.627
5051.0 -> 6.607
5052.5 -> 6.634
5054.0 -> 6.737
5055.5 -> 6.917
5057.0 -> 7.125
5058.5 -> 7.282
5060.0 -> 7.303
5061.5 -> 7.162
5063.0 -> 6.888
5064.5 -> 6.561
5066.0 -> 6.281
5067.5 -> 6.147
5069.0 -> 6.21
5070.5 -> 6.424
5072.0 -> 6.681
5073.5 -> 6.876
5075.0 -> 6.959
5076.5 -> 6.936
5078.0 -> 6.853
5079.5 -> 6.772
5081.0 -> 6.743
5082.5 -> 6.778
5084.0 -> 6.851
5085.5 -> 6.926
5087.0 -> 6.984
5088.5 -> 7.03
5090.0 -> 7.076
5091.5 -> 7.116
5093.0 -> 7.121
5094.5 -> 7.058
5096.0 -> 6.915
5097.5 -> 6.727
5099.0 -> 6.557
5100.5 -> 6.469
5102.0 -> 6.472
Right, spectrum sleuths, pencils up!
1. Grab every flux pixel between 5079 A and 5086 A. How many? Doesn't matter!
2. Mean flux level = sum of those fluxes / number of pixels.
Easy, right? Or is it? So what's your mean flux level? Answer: 6.81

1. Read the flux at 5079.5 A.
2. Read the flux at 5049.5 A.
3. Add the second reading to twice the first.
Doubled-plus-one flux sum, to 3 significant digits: 20.2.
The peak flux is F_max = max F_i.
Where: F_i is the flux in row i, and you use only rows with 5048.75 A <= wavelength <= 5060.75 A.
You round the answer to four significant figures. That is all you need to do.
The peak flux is 7.303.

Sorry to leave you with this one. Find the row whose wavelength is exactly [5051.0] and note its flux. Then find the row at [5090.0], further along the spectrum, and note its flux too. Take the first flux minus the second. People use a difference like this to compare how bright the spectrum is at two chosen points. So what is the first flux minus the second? -0.5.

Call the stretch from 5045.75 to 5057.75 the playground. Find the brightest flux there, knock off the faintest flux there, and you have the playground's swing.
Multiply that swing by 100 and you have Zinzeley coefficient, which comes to 52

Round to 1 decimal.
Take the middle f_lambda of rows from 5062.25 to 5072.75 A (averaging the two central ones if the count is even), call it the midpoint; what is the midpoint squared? 41.3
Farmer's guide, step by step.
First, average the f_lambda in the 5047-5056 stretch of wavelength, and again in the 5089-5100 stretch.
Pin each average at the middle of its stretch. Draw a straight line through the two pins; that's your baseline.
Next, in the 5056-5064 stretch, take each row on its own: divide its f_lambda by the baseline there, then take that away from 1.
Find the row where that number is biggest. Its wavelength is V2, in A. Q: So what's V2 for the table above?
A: 5063.0 A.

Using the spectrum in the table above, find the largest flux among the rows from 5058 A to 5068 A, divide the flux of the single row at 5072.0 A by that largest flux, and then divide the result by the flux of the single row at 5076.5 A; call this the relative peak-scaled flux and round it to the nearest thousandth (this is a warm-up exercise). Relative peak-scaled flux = 0.132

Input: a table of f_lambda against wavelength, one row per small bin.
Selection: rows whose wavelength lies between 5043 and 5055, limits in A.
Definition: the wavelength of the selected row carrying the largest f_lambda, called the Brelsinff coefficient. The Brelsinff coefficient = 5054.0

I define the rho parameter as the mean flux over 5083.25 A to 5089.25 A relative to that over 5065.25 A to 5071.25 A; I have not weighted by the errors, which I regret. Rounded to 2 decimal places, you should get 1.11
